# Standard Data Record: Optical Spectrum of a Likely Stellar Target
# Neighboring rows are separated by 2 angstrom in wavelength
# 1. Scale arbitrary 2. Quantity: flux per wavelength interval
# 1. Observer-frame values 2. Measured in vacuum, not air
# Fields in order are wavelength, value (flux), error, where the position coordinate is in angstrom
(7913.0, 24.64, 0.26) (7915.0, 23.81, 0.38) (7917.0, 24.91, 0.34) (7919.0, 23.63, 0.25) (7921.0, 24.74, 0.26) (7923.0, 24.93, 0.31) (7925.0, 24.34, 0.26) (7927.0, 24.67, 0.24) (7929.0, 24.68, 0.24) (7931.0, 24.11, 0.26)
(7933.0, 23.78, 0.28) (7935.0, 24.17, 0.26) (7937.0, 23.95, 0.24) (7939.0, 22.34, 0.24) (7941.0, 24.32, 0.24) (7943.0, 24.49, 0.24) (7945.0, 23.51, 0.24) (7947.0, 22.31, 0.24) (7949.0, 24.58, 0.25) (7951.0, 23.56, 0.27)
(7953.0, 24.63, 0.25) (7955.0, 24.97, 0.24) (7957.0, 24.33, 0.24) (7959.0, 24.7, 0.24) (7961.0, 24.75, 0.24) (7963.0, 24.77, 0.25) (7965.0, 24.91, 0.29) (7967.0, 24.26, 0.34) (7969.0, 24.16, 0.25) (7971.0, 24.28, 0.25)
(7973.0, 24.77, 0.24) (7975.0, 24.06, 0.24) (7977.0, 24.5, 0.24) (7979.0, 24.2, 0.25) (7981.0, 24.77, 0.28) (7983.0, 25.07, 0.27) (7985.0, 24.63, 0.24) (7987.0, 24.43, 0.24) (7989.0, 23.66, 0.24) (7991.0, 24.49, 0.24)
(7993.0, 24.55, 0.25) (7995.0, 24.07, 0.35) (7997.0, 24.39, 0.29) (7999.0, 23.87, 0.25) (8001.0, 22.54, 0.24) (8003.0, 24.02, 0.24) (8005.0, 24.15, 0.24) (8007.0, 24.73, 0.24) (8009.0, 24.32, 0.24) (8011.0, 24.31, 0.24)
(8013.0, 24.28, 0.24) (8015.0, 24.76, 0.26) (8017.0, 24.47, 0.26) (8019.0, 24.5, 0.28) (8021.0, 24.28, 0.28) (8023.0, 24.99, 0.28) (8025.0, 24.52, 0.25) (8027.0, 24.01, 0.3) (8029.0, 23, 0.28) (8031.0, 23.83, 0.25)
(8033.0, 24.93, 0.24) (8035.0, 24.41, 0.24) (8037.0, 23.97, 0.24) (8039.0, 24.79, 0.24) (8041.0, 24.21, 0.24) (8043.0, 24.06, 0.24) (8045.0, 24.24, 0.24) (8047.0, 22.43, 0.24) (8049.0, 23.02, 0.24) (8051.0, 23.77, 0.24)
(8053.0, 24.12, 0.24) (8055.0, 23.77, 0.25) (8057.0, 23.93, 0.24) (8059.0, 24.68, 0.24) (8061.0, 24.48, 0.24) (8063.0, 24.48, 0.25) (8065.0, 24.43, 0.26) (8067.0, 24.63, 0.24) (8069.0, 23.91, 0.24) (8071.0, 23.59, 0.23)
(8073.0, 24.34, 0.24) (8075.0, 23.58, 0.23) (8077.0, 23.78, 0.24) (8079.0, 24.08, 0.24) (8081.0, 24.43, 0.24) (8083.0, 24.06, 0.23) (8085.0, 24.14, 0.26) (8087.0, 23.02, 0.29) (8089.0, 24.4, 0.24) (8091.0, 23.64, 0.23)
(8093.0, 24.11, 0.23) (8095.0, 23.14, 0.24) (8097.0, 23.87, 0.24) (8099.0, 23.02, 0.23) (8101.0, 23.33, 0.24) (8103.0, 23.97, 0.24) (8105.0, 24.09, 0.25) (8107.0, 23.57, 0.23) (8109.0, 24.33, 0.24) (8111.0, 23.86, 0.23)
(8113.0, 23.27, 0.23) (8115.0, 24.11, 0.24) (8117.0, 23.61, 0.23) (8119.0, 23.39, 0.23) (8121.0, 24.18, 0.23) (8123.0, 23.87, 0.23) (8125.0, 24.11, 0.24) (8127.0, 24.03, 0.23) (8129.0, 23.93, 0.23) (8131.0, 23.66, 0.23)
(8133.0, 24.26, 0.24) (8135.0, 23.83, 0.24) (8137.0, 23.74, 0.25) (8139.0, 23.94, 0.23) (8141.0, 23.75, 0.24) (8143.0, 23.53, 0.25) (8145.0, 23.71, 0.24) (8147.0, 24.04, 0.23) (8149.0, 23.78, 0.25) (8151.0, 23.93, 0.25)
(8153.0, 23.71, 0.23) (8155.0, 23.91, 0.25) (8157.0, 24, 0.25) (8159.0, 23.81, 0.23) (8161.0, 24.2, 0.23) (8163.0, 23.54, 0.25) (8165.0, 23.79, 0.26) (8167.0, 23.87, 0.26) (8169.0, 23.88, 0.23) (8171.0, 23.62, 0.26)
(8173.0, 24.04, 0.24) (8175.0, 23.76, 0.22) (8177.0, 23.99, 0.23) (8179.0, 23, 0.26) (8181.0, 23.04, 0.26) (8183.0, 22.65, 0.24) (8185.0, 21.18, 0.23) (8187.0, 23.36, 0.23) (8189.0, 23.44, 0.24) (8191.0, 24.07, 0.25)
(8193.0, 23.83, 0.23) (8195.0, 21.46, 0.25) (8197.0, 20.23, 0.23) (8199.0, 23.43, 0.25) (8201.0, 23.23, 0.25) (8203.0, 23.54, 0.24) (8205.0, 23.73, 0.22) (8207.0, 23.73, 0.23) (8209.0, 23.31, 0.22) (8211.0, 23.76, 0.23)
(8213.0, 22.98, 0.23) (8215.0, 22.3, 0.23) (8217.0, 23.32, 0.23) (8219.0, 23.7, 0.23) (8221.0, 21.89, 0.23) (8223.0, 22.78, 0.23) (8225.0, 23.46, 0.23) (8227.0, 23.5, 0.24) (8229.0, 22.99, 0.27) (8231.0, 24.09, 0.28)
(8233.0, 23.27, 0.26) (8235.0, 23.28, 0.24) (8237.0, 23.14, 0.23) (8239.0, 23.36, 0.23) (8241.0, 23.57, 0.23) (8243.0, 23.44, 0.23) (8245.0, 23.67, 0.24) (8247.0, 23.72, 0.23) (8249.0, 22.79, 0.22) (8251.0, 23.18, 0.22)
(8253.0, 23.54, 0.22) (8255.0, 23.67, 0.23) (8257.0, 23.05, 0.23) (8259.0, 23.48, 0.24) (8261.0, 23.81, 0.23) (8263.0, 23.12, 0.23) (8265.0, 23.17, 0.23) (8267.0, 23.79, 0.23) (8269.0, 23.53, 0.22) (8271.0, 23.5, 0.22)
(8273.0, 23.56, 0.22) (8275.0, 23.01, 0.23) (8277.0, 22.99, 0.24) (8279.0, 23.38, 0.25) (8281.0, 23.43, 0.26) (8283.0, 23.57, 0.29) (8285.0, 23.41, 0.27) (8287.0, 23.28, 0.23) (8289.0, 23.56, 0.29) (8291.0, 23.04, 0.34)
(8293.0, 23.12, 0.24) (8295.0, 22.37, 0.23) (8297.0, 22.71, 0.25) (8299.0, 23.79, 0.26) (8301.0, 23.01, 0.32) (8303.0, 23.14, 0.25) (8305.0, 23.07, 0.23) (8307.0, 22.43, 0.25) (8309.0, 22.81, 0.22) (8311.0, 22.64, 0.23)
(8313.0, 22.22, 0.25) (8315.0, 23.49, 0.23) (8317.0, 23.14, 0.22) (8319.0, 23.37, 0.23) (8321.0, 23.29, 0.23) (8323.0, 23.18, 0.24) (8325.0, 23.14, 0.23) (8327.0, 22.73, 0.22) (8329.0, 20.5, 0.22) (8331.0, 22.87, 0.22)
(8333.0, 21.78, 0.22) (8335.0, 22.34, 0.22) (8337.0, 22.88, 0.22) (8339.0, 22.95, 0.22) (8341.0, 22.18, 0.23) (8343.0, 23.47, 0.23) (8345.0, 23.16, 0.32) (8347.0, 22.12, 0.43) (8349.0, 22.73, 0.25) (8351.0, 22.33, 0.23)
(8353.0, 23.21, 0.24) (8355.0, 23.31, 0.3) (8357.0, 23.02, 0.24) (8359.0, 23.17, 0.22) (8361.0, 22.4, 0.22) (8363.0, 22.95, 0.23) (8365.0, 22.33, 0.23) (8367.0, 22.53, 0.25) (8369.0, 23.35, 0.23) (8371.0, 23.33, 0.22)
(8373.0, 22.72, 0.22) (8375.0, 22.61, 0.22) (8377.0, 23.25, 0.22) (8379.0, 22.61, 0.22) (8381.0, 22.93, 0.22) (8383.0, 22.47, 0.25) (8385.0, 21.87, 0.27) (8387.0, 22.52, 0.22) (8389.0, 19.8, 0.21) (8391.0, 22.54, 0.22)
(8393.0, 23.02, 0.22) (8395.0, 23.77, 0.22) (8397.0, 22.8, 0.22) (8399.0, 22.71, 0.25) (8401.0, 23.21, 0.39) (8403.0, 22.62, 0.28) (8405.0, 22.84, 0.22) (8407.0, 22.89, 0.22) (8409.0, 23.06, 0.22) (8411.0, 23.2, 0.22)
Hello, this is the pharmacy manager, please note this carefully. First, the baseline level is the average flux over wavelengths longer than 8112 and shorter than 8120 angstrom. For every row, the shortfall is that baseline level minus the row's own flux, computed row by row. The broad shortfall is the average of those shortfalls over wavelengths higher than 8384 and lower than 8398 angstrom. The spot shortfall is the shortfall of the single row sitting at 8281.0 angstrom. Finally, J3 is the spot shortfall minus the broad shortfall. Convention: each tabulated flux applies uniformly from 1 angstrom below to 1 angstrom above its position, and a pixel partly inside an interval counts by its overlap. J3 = -1.1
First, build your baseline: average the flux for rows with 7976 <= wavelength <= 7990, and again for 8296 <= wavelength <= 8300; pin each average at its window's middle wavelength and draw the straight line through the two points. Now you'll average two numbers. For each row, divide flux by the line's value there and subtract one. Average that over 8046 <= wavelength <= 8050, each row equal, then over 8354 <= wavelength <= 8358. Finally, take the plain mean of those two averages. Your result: -0.028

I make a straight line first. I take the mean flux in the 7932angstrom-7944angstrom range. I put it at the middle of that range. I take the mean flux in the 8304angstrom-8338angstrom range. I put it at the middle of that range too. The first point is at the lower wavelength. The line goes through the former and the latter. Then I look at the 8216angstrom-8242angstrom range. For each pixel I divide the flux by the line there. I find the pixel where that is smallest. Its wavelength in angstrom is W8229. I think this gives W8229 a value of 8221.0 angstrom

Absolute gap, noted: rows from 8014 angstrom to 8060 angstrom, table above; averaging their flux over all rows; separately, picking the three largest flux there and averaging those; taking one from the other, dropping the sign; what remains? 0.79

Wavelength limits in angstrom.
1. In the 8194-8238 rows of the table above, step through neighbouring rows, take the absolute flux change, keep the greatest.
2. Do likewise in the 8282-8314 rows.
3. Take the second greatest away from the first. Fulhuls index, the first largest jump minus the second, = 2.1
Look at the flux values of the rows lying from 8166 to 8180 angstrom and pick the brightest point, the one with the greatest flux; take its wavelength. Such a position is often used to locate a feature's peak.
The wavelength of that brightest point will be 8173.0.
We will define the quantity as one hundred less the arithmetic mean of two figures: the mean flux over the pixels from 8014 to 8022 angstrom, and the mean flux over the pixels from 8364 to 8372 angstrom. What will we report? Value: 76.3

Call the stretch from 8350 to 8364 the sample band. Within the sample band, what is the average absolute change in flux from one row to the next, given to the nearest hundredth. 0.46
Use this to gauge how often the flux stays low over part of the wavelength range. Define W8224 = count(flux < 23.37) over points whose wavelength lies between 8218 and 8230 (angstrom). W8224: 3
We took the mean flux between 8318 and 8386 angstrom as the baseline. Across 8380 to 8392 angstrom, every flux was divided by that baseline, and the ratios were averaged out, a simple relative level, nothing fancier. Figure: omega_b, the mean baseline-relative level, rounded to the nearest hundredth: 0.97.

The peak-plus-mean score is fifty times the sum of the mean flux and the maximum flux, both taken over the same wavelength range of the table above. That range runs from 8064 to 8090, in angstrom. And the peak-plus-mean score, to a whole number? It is 2433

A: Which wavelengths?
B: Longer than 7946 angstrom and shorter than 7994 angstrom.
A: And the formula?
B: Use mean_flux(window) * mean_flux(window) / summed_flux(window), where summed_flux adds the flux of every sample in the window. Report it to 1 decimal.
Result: 1.0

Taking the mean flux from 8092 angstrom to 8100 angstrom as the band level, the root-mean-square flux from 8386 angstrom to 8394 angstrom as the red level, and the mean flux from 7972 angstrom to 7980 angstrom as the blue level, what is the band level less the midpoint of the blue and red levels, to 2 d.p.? 0.34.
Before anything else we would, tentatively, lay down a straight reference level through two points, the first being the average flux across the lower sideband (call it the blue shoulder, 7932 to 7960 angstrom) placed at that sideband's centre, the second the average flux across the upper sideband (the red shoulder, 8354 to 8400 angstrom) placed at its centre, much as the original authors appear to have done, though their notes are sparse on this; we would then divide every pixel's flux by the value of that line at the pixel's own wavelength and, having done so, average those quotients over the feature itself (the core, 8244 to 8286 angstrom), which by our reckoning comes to 1.02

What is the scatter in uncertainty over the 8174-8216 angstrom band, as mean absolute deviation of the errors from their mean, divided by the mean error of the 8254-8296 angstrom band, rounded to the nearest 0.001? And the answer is 0.043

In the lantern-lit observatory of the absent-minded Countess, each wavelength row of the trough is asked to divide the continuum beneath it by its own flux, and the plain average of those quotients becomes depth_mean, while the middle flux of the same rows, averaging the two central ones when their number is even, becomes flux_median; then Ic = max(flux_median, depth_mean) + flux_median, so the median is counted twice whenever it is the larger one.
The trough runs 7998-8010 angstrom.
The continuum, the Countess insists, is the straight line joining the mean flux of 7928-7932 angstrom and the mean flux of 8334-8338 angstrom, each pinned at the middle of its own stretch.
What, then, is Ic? 48.2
